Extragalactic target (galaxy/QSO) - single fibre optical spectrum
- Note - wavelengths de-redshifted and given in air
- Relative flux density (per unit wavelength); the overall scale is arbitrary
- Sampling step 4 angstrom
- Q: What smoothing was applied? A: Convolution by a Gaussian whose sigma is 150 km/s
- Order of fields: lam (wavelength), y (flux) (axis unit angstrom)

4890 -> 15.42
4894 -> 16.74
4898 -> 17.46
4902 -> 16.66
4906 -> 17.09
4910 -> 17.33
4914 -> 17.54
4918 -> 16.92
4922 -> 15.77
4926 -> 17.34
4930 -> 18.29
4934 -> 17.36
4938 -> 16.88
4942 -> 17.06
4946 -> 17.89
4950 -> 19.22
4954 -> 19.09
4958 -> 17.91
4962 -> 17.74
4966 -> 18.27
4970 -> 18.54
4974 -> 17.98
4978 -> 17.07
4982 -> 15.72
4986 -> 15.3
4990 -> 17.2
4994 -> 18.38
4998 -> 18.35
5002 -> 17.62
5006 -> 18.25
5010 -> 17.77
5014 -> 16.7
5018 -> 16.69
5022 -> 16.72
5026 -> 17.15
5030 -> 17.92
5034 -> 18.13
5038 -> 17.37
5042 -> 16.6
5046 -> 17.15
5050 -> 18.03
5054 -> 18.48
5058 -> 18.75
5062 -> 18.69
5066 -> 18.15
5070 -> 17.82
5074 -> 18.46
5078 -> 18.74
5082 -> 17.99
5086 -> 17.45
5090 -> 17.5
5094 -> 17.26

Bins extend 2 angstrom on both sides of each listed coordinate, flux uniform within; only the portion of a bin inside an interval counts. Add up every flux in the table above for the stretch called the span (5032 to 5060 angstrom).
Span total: 125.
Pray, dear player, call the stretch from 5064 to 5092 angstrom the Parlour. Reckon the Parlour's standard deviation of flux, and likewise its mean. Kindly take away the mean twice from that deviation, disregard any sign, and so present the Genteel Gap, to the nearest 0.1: 35.6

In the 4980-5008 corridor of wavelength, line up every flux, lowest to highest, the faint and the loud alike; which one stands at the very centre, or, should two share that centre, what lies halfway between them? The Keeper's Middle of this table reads 17.6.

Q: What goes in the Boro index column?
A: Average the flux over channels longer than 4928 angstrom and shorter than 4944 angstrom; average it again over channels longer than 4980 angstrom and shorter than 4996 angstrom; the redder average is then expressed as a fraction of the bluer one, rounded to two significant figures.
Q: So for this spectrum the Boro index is 0.96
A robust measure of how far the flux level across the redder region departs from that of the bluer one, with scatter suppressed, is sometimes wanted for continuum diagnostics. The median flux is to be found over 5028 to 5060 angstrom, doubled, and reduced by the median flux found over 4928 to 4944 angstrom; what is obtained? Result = 18.7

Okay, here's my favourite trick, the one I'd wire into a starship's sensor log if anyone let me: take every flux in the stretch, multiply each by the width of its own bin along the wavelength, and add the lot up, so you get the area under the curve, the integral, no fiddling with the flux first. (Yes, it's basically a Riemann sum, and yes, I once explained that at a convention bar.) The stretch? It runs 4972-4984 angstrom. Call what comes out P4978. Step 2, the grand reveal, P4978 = 203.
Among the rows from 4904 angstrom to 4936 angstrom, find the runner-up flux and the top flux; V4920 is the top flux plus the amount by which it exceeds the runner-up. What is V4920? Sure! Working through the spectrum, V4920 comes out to 19.0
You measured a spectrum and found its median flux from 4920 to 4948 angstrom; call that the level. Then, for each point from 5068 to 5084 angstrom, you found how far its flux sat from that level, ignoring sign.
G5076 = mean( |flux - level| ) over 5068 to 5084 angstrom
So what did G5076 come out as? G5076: 0.91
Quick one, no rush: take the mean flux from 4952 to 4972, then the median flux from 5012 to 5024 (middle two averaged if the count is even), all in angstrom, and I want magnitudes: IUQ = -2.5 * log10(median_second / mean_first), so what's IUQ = 0.10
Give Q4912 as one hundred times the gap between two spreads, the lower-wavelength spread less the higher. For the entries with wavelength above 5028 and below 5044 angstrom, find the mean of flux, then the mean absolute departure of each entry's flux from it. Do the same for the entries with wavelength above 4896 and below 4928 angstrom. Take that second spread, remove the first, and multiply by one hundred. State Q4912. -10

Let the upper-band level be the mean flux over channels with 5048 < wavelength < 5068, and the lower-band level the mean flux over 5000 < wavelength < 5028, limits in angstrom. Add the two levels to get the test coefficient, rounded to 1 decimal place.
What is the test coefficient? 35.7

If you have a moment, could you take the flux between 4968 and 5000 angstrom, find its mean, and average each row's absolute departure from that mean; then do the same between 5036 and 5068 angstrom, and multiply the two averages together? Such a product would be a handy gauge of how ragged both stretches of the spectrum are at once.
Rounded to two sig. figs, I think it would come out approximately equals 0.64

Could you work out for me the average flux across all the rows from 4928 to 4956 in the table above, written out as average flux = 18.0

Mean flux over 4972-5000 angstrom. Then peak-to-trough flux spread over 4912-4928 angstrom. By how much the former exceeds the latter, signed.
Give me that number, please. 15.4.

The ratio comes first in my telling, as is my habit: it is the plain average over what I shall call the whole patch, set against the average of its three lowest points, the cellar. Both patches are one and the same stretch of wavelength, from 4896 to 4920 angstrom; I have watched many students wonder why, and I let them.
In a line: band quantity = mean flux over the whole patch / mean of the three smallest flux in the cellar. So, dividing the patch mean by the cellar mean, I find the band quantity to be 1.02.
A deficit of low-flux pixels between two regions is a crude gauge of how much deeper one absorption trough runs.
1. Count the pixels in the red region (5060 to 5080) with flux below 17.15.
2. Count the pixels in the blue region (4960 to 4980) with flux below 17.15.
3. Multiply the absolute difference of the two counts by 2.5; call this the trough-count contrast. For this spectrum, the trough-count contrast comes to 2.5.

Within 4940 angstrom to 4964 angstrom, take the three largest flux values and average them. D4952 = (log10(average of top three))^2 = 1.62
